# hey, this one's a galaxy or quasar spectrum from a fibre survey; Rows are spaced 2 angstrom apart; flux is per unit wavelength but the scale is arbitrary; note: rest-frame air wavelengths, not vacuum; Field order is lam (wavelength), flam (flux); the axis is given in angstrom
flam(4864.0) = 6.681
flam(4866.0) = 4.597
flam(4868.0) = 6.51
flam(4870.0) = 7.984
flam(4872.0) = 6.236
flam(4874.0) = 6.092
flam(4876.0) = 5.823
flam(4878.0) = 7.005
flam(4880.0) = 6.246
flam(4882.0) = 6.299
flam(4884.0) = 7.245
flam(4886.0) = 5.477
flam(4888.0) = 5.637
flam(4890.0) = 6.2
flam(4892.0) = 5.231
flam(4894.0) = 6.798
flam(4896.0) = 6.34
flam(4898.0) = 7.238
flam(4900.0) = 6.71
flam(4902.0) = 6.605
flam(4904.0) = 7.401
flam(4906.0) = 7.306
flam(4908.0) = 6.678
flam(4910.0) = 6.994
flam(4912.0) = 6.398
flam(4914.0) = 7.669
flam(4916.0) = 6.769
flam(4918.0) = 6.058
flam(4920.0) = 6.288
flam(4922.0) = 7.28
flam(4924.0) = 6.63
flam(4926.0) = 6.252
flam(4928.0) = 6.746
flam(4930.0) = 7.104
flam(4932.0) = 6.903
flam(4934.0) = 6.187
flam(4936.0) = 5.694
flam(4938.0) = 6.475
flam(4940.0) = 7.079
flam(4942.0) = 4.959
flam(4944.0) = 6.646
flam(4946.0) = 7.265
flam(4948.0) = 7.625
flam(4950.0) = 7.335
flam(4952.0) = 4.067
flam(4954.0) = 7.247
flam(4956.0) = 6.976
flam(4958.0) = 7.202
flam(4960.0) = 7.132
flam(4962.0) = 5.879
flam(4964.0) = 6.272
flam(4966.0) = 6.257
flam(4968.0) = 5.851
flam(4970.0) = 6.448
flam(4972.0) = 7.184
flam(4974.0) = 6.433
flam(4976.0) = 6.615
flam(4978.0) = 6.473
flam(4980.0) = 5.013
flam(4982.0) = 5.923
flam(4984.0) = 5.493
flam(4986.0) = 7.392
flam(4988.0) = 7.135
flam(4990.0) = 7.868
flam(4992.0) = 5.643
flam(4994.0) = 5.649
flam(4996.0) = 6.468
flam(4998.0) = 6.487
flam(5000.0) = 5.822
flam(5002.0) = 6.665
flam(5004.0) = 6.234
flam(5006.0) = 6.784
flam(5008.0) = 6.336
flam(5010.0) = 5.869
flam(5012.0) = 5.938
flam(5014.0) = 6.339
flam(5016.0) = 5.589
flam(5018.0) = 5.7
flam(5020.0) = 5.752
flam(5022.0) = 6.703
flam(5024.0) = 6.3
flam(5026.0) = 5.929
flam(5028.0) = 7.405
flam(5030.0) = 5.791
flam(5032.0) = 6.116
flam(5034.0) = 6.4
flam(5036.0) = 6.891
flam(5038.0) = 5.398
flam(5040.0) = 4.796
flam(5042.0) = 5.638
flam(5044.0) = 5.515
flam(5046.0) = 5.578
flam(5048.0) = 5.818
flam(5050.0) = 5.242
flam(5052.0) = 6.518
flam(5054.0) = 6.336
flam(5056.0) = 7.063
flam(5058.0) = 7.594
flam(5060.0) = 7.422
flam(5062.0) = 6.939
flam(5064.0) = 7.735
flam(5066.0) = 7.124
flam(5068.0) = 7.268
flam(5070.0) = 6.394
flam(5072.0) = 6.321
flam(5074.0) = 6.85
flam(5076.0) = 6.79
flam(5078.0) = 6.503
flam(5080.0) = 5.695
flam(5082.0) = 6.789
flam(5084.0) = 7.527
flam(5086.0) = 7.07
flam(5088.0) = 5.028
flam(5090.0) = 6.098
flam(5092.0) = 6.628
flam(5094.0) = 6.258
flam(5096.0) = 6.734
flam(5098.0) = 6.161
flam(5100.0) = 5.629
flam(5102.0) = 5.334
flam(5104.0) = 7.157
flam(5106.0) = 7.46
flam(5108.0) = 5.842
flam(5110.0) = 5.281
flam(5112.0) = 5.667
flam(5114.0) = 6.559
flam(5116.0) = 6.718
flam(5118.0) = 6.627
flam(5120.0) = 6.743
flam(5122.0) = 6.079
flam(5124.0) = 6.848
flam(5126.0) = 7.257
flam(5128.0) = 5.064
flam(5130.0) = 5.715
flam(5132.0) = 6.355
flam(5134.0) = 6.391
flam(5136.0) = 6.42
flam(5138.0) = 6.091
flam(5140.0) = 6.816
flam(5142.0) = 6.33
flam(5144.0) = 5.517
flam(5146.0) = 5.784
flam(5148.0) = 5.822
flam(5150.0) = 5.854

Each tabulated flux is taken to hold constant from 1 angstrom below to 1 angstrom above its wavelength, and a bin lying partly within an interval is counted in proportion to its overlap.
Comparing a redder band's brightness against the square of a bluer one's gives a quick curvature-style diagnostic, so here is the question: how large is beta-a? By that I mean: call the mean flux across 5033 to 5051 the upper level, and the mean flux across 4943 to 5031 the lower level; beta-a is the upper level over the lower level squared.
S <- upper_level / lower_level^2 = 0.140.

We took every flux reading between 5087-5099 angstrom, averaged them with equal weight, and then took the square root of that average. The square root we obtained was 2.48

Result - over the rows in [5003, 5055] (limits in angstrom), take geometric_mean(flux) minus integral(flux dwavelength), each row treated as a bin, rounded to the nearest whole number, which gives -308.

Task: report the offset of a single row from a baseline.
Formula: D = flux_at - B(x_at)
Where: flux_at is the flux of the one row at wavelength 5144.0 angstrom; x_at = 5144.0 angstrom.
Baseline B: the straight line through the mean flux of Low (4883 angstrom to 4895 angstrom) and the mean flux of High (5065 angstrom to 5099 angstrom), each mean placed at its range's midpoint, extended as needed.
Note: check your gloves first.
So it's -1.2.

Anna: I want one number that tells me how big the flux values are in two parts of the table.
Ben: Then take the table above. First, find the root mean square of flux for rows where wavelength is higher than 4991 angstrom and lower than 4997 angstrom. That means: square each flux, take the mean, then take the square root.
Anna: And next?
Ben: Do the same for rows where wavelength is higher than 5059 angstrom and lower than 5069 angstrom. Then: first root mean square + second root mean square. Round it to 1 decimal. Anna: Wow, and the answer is 13.2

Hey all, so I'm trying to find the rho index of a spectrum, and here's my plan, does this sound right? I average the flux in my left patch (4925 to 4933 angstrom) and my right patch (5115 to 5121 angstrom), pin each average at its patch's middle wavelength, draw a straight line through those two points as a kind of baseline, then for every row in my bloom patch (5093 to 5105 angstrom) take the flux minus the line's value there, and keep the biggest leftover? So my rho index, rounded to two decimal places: 0.46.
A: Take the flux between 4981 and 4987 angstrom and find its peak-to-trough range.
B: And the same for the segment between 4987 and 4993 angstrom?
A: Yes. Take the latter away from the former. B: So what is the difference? -0.33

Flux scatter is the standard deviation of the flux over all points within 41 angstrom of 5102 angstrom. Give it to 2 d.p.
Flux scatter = 0.66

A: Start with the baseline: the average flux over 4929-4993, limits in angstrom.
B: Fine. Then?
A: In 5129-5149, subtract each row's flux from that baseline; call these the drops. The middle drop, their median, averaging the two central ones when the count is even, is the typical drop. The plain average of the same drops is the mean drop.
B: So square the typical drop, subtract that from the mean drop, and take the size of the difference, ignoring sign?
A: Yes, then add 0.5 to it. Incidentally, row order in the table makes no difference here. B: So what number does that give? 0.79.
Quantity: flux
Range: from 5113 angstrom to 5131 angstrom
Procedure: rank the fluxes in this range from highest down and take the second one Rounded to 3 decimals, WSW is 6.848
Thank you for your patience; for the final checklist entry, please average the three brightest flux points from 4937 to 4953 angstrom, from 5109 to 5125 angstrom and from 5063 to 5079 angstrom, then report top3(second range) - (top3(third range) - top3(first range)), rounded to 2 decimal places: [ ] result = 6.80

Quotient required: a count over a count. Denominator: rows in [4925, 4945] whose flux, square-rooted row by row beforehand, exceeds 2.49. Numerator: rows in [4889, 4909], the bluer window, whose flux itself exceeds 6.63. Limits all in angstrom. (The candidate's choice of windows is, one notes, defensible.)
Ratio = 0.86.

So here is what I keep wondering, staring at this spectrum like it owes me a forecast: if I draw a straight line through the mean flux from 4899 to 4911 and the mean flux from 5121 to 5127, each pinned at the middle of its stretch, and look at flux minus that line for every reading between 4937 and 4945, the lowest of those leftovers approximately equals -2.0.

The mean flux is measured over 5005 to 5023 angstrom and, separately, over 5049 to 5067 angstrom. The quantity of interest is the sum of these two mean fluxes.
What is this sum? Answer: 13.0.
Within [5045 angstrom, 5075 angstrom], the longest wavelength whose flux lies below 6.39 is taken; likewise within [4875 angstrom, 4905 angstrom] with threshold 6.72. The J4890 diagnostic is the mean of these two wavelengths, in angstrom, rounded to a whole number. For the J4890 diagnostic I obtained 4987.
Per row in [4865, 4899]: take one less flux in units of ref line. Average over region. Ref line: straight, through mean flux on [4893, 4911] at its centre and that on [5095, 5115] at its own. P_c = 0.10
